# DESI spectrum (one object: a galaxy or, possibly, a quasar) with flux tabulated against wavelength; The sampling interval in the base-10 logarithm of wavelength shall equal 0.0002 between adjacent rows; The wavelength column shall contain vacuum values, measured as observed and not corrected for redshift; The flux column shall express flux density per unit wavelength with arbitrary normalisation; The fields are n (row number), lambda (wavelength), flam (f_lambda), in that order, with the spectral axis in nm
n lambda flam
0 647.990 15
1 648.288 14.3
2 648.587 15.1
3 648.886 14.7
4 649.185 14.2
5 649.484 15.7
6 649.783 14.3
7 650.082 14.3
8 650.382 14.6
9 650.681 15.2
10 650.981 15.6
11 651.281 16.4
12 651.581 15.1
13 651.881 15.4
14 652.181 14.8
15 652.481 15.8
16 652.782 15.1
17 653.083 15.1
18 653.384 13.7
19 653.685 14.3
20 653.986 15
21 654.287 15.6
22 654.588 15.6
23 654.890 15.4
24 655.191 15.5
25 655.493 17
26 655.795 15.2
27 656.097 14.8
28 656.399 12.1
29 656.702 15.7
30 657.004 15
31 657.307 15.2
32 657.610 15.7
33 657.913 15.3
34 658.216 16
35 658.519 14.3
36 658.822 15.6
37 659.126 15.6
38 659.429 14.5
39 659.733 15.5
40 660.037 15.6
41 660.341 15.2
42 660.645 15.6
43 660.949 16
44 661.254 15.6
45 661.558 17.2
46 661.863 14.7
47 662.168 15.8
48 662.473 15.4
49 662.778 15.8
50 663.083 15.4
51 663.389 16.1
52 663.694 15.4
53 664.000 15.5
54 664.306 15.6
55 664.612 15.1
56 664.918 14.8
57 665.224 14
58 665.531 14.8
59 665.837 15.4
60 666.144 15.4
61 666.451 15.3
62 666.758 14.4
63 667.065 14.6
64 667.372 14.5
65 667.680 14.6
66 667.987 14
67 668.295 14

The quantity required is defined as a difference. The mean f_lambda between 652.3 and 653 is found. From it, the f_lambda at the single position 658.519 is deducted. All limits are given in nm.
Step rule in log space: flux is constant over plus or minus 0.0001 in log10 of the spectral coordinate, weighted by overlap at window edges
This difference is 1.1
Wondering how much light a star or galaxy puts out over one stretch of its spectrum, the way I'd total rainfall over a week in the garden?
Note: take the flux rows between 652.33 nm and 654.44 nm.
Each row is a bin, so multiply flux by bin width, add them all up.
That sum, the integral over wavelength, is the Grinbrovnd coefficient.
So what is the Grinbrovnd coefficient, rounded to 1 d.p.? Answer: 31.5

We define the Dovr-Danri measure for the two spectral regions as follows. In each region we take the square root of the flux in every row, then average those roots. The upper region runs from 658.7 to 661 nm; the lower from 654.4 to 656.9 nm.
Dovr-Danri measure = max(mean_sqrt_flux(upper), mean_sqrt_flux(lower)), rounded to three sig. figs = 3.93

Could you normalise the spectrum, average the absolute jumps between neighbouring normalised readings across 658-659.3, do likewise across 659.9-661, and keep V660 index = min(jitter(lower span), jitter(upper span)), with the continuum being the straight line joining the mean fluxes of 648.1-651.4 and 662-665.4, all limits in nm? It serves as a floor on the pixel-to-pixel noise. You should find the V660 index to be 0.026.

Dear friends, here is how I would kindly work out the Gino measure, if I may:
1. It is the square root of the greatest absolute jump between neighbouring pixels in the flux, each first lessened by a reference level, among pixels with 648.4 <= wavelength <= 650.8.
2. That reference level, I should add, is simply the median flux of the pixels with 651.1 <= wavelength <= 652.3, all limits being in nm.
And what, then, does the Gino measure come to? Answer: 1.2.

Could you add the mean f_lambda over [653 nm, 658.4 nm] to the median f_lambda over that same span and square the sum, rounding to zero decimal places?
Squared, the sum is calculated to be 922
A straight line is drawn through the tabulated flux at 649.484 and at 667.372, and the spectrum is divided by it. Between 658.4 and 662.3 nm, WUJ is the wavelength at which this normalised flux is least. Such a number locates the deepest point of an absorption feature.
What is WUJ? 658.519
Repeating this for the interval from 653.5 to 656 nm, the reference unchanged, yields 653.685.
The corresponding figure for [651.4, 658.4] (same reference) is 656.399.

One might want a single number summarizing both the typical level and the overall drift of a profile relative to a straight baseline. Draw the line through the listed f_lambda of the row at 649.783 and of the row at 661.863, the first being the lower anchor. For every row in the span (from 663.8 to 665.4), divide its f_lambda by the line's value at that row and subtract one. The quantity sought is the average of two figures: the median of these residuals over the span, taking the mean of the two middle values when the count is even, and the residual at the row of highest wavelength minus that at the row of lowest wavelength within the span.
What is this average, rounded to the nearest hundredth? -0.04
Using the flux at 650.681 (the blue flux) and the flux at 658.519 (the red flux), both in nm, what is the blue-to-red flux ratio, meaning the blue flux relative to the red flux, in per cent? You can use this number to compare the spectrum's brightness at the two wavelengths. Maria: 106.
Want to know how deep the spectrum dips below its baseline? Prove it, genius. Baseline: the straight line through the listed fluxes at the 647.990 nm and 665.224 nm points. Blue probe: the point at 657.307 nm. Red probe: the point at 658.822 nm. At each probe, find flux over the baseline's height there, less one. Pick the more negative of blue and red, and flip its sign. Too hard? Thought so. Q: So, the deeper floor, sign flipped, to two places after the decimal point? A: -0.05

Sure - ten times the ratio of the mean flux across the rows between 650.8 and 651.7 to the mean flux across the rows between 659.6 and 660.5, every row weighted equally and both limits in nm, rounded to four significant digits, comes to 10.17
